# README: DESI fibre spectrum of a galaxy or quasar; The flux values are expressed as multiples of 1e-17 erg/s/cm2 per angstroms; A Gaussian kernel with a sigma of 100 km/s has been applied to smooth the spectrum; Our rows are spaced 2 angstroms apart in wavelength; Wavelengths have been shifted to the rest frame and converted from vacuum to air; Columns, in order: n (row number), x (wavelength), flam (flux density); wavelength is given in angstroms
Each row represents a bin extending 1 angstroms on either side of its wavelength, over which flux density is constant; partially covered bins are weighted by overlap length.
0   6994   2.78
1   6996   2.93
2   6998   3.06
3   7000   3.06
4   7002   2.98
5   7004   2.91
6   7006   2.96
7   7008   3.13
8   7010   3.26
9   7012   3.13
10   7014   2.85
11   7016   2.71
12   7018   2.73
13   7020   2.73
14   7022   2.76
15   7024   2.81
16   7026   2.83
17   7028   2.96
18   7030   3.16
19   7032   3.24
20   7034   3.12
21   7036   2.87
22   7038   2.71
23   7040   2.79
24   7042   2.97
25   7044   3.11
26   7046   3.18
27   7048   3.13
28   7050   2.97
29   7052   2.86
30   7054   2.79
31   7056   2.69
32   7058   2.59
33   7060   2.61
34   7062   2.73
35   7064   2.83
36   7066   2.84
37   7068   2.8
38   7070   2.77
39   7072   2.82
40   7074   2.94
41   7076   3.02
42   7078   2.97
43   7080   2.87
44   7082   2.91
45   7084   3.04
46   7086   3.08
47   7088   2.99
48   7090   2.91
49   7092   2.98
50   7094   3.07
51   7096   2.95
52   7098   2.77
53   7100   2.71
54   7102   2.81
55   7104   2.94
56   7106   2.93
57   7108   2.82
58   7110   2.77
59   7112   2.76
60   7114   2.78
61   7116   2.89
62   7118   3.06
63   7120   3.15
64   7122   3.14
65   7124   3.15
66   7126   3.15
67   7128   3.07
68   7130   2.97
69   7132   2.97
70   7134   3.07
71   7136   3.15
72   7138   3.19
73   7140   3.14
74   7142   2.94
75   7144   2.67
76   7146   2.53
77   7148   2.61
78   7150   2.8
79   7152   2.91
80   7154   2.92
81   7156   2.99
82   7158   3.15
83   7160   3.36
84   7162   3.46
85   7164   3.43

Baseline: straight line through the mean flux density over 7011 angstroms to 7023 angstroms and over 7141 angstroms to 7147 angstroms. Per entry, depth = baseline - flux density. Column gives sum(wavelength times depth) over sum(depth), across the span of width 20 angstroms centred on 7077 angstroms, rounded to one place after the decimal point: 7080.2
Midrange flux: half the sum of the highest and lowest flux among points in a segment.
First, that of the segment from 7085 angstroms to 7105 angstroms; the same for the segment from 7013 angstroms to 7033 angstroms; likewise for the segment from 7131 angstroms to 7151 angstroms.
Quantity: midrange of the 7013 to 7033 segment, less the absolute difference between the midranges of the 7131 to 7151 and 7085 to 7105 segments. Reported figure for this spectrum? 2.94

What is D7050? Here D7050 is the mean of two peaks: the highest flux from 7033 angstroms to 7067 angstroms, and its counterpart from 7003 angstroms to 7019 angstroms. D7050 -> 3.22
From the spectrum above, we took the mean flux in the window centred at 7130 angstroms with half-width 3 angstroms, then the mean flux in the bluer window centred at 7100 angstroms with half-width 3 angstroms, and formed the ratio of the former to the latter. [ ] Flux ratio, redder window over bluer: 1.09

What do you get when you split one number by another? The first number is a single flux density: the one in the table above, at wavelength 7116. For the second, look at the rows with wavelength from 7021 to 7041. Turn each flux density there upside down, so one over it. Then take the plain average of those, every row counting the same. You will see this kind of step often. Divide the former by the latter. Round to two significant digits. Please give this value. 8.4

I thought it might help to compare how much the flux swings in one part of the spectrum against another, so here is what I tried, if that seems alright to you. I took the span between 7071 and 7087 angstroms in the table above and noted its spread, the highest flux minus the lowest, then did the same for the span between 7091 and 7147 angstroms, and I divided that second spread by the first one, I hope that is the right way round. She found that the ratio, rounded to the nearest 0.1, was 2.5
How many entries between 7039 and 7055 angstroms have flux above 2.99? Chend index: 3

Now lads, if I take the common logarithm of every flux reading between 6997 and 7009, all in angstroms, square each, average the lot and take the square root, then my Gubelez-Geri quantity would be 0.480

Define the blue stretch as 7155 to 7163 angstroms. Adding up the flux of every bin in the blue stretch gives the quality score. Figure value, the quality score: 13.0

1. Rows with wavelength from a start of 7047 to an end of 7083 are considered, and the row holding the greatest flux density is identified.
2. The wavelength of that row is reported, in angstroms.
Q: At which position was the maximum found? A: 7048 angstroms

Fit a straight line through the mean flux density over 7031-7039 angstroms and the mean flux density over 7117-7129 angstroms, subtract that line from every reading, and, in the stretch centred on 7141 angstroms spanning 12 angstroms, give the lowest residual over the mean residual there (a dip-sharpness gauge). 3.0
